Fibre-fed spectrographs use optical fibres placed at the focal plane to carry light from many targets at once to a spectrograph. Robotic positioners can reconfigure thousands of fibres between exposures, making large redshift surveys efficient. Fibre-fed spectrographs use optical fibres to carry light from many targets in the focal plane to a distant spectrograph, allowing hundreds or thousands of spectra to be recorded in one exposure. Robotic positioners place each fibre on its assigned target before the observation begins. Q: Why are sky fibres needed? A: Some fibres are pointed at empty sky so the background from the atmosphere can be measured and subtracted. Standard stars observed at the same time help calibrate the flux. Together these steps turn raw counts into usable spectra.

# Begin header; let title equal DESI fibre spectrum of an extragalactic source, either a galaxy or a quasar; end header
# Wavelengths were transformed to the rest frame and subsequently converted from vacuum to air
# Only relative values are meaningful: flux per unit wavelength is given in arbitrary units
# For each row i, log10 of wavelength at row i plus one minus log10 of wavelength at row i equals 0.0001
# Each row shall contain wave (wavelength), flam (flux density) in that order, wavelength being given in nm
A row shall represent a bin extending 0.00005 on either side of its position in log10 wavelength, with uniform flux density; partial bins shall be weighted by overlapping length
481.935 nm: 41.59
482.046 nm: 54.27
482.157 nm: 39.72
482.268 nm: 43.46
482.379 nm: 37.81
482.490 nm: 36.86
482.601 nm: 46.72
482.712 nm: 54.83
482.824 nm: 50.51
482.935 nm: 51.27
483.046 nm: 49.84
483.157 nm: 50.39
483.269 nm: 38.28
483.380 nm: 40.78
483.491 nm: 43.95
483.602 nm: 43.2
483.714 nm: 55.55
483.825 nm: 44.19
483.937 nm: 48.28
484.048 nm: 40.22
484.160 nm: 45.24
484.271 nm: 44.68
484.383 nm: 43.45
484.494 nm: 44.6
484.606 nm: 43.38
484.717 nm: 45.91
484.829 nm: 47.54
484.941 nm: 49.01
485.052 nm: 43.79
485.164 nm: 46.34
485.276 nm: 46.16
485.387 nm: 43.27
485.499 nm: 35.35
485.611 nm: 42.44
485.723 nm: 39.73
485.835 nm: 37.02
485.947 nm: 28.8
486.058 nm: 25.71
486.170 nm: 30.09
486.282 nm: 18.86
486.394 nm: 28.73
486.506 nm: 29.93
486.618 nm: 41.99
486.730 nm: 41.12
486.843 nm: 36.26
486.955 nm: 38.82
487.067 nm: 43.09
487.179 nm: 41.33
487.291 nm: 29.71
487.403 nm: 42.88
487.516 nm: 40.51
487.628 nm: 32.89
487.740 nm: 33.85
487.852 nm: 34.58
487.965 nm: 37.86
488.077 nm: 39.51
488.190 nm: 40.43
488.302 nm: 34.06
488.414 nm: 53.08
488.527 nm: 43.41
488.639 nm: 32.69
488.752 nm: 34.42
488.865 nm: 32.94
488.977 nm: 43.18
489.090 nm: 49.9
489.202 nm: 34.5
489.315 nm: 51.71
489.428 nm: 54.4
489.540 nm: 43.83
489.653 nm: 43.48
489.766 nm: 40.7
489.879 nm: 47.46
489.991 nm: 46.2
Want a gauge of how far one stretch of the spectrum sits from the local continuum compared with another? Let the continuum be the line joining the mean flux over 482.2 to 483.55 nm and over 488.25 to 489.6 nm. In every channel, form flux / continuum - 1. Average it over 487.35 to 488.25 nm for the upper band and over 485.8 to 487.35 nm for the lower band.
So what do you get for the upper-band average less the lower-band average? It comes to 0.11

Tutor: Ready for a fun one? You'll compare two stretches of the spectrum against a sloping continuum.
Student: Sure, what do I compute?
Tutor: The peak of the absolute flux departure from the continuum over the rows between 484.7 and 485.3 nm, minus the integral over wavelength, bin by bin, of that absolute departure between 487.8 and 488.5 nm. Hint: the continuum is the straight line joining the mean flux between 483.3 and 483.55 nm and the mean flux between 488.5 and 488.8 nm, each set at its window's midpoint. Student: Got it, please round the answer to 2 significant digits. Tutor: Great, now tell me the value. 5.1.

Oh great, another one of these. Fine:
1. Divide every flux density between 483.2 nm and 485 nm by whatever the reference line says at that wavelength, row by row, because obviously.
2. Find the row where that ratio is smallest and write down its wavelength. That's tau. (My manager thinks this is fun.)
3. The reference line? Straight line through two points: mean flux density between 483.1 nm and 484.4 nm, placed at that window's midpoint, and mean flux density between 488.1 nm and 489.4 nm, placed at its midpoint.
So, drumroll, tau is 483.269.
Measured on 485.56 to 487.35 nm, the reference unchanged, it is 486.282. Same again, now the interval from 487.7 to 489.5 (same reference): 488.639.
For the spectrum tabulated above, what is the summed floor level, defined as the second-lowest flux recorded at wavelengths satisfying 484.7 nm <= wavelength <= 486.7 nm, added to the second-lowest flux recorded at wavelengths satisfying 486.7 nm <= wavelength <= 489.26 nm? 58.4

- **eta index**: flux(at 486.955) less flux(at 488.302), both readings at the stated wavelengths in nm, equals 5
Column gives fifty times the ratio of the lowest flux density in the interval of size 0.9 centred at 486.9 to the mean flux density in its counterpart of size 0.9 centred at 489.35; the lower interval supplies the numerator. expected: 33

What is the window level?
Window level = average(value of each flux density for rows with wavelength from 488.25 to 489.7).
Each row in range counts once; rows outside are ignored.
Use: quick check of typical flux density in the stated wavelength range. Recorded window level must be 42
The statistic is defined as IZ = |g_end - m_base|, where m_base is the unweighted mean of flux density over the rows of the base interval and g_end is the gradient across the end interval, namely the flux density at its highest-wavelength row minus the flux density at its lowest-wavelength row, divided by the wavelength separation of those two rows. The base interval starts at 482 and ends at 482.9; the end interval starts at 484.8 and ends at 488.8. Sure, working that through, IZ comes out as 49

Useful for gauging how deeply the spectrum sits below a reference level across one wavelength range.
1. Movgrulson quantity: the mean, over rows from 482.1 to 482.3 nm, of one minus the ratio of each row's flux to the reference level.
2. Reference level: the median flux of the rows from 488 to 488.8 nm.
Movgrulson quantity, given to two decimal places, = -0.05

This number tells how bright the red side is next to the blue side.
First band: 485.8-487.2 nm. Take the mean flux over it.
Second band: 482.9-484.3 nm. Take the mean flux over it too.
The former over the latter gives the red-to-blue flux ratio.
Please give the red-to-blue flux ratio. 0.74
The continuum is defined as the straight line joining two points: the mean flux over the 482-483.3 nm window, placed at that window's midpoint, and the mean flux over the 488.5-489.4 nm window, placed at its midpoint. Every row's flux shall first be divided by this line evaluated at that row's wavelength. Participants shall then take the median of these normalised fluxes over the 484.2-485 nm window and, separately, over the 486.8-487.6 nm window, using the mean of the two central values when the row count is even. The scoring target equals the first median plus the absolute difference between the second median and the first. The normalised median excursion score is 1.03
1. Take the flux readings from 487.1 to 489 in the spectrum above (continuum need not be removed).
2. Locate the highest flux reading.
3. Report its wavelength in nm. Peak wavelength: 488.414 nm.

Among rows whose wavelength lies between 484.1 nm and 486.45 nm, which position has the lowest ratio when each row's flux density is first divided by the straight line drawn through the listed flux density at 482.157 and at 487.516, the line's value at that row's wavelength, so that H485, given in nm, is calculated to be 486.282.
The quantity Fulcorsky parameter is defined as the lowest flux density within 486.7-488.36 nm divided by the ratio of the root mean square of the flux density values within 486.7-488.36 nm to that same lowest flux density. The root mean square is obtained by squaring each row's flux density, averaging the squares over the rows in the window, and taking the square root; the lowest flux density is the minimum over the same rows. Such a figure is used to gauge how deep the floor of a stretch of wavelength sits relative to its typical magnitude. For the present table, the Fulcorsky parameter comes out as 23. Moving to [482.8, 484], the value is 31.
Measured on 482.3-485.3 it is 30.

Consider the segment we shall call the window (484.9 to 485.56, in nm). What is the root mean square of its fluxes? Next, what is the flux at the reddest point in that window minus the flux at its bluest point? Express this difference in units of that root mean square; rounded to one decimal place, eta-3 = -0.3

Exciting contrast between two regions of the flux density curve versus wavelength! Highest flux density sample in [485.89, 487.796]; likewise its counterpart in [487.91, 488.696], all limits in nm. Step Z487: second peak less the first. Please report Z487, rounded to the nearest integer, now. 10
